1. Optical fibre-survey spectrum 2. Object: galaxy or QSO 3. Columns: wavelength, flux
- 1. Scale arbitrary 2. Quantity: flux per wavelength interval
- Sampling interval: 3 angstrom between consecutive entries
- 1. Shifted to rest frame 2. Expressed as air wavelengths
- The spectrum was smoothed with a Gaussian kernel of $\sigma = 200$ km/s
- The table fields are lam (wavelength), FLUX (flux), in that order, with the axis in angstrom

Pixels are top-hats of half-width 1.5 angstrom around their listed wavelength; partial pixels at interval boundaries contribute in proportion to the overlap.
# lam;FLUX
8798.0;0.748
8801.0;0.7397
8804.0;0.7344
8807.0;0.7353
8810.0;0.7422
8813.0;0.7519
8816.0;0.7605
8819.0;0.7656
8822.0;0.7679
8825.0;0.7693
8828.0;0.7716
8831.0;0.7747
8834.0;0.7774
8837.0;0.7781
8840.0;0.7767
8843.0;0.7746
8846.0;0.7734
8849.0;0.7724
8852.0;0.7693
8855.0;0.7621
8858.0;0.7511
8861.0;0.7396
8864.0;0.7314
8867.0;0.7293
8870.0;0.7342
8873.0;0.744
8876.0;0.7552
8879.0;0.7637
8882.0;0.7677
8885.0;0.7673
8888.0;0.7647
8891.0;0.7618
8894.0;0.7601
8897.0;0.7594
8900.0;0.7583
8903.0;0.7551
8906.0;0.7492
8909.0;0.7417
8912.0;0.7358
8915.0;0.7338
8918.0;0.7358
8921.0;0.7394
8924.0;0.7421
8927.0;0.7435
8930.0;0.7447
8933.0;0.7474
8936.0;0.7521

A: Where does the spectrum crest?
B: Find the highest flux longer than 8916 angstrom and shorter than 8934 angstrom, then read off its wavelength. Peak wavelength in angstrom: 8933.0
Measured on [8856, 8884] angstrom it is 8882.0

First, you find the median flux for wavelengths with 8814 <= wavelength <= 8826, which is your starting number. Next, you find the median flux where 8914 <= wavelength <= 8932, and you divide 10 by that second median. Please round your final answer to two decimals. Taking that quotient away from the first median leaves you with -12.73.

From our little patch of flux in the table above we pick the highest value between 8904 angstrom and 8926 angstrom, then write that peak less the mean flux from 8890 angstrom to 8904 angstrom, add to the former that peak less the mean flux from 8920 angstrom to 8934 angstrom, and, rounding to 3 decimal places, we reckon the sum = -0.004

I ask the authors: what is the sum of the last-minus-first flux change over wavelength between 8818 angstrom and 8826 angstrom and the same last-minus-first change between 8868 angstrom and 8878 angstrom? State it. 0.025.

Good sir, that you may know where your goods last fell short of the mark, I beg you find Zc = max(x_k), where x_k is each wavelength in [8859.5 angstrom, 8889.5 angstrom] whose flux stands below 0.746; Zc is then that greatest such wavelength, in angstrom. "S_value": 8873.0 angstrom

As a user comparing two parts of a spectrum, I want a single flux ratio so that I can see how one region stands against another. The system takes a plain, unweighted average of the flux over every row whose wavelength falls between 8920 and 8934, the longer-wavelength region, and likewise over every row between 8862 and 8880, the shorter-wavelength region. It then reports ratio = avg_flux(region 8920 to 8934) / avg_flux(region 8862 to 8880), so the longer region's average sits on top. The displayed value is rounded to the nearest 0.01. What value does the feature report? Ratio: 1.00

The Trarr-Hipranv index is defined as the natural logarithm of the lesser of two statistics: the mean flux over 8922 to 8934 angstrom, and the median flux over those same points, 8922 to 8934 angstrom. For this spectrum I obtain -0.296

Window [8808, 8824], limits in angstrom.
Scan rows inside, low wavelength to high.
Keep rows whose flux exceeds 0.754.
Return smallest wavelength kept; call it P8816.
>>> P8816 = 8816.0 angstrom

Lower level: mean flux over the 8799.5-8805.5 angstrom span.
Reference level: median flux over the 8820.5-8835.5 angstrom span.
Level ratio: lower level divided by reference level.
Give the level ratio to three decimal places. 0.955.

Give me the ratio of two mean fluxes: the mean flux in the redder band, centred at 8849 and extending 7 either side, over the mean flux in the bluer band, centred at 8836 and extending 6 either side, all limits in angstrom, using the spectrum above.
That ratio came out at 0.99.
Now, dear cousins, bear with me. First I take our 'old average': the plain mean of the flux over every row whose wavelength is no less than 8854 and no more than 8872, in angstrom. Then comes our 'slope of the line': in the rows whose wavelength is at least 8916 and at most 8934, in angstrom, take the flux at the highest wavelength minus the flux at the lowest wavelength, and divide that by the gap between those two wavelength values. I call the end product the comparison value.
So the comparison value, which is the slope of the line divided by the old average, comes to 0.0010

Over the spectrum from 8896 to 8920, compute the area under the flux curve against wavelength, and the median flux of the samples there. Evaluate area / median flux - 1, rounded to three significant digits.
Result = 23.0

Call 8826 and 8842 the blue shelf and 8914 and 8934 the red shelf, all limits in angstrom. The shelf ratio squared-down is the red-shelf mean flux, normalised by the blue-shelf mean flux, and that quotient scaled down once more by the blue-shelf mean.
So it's 1.23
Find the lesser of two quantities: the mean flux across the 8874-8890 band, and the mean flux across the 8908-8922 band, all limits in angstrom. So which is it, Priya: 0.737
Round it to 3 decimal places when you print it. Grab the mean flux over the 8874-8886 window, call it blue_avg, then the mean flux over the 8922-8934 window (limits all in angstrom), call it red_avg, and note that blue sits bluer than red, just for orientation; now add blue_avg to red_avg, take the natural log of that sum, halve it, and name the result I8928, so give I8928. 0.205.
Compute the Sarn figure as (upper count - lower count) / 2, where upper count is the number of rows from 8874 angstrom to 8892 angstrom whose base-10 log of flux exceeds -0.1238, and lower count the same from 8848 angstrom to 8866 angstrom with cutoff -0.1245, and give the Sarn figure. 1.0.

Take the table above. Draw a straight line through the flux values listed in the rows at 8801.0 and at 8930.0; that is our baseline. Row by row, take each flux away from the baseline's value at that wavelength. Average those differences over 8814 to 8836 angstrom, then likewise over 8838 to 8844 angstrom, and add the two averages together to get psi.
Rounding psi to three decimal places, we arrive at -0.063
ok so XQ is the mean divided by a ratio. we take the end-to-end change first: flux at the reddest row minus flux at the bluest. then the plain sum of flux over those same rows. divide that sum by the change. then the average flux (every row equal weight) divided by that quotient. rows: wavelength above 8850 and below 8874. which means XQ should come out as -0.0032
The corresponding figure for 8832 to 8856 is -0.0019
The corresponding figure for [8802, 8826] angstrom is 0.0044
